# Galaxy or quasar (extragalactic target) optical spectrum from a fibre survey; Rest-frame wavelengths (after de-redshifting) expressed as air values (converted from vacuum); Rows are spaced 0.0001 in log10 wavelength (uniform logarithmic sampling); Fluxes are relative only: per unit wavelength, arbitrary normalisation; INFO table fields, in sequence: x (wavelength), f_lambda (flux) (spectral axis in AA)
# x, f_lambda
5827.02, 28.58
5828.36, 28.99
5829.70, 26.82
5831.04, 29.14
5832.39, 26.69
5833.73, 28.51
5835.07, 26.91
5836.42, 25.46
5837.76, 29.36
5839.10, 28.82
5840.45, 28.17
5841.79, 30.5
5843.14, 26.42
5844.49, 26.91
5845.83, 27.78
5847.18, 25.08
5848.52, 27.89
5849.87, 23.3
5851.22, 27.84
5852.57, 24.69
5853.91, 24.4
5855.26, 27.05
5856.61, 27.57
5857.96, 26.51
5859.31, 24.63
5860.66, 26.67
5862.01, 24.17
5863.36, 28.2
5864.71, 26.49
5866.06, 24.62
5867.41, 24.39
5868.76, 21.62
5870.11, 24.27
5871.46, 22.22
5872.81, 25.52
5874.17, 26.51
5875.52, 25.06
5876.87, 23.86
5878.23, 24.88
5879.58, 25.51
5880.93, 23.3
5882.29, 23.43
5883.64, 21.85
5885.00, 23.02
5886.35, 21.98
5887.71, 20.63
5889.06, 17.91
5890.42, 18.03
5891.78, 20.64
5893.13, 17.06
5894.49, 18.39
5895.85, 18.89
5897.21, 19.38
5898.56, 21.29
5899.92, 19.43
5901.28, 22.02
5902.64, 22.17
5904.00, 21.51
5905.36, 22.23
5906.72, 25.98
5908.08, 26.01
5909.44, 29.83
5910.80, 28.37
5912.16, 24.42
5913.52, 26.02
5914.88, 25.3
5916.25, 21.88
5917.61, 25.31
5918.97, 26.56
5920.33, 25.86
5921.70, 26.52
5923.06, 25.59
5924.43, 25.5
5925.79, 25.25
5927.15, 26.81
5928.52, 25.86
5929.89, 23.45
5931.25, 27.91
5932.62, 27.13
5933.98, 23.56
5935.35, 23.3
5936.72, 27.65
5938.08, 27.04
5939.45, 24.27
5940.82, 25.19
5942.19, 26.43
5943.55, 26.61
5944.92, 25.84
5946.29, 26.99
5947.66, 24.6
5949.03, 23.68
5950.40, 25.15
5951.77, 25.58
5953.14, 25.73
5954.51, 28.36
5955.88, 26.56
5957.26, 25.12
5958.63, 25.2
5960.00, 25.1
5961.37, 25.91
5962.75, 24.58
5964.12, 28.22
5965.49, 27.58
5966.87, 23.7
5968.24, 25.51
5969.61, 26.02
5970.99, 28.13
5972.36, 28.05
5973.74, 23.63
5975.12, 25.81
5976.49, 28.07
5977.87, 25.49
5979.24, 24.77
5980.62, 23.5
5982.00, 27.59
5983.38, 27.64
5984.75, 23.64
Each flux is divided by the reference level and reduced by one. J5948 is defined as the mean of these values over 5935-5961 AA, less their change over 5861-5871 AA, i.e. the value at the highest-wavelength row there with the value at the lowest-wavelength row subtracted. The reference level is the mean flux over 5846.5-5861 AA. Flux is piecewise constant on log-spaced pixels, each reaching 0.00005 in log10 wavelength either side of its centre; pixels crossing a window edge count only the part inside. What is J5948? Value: -0.01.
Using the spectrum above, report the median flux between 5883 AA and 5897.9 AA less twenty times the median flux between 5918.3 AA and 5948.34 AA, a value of -498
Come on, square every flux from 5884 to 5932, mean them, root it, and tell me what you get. 23.6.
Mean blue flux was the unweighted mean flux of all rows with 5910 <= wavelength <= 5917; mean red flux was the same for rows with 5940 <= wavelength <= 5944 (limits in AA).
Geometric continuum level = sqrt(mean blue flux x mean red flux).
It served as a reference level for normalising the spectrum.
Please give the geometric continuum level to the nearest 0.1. 25.6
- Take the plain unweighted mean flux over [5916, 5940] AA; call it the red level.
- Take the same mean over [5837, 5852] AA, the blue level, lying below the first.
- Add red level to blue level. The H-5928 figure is 53.0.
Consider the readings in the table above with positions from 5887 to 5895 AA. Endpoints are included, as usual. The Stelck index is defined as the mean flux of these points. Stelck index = 18.8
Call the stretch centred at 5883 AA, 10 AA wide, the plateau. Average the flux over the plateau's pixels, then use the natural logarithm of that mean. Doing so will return 3.14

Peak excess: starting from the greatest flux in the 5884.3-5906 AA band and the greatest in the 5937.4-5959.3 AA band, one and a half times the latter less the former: 19.5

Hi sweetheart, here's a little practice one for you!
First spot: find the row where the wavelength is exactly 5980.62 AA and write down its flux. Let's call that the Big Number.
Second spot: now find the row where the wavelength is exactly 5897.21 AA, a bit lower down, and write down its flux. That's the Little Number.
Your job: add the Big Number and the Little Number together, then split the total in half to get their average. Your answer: 21.4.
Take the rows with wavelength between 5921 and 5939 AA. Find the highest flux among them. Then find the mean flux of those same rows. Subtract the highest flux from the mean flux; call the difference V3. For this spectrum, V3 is -2.1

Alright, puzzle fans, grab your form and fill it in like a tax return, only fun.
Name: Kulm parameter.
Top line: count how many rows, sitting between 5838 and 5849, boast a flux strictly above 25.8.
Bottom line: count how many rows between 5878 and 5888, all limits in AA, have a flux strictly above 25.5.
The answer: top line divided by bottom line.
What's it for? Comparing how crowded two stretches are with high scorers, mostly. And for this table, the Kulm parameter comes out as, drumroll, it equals 7.0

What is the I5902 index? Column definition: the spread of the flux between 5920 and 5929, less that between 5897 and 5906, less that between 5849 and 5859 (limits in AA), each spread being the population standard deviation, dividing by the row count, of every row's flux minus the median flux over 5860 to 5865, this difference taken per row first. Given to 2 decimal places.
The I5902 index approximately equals -2.26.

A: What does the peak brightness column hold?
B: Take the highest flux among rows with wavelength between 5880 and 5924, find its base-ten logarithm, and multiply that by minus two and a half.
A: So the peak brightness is -3.69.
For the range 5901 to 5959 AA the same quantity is -3.69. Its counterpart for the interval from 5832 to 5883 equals -3.71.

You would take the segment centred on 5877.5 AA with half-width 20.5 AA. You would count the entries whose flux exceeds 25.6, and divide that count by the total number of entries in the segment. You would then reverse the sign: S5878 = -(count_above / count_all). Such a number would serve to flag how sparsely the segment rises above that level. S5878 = -0.17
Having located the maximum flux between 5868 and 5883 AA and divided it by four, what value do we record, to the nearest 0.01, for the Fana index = 6.63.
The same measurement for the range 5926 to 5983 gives 7.09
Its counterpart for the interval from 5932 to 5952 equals 6.91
